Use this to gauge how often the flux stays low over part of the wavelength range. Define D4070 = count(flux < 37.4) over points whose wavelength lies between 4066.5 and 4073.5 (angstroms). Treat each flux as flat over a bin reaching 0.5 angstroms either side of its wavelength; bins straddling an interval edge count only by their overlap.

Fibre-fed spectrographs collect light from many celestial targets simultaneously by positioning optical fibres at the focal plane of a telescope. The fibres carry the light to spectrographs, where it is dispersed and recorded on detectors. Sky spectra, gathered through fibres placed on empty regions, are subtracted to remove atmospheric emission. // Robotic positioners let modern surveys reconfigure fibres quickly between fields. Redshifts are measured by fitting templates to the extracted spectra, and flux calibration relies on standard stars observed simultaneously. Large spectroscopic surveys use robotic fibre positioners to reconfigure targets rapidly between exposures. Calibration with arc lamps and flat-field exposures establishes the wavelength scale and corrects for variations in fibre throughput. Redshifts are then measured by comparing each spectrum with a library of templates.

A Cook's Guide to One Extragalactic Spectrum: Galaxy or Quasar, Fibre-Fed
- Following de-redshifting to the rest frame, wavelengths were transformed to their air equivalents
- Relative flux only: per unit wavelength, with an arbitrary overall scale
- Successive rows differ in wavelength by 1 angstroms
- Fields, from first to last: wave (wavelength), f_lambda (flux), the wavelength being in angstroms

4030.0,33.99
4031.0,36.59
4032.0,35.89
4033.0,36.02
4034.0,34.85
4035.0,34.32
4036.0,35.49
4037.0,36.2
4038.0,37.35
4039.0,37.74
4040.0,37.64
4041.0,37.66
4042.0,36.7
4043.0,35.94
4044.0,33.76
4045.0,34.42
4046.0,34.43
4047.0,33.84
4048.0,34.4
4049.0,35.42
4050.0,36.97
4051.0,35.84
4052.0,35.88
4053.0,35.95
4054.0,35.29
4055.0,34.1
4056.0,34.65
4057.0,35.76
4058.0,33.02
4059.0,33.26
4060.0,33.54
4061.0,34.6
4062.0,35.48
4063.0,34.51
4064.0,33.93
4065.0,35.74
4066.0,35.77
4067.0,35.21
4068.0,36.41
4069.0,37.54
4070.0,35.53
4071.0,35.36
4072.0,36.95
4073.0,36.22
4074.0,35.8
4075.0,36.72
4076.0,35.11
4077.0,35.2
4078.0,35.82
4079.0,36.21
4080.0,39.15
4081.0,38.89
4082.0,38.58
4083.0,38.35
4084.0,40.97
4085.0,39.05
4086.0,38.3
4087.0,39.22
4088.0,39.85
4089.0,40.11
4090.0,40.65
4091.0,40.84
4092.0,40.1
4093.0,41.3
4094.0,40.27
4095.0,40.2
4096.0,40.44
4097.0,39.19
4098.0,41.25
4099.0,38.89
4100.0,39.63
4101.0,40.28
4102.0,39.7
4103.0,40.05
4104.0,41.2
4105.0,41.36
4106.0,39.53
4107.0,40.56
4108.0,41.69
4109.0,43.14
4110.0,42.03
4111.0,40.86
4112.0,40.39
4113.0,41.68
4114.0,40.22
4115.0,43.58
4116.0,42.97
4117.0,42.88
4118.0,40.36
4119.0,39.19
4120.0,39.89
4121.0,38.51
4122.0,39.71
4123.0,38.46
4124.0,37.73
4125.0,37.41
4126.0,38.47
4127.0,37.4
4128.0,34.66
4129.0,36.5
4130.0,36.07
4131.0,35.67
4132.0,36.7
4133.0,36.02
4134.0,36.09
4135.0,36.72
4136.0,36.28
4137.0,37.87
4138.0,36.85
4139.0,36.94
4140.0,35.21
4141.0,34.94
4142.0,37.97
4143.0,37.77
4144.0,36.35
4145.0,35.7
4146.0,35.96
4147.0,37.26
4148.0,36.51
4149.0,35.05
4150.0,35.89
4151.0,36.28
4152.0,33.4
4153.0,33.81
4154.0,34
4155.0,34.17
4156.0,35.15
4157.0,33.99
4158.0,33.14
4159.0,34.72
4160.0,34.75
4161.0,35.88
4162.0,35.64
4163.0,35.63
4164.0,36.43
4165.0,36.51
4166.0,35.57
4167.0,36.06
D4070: 6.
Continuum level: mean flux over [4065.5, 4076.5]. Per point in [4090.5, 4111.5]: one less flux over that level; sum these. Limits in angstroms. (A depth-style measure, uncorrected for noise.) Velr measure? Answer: -2.6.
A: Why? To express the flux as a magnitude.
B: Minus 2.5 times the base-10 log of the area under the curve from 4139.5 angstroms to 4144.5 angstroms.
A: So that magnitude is -5.65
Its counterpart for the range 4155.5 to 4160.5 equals -5.59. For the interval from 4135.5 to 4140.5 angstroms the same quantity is -5.66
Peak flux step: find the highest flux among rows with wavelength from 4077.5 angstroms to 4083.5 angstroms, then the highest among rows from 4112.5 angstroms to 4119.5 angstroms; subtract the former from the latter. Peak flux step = 4.4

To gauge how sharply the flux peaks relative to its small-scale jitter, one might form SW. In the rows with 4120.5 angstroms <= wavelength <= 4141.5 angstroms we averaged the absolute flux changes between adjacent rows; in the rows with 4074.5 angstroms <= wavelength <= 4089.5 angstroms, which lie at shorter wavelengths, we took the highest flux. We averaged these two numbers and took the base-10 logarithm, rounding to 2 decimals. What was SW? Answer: 1.32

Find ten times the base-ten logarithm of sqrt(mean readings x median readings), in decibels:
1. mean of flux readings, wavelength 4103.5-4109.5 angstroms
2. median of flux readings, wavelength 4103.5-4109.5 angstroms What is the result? 16.2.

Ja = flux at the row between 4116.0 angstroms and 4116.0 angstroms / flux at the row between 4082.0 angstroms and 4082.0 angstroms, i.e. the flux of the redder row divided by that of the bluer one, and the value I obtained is 1.11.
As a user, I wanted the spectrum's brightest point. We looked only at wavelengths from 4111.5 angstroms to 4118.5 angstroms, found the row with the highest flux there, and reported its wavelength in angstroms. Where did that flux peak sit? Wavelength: 4115.0 angstroms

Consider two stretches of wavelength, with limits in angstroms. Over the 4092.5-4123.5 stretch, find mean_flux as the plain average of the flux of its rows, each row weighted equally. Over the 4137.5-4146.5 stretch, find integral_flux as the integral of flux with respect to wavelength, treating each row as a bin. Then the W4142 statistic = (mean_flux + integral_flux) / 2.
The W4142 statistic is 184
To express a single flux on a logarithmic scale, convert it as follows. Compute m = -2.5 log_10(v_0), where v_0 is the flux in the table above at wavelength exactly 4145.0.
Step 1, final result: -3.88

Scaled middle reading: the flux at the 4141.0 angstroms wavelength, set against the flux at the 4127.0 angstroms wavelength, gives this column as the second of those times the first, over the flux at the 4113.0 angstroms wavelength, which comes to 31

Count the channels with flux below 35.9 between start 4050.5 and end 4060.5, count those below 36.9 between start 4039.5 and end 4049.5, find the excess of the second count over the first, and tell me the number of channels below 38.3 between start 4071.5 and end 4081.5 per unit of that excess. -8.0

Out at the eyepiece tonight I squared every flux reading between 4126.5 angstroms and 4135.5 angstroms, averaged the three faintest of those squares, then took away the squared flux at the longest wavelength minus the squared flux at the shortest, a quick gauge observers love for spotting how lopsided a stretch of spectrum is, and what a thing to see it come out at 1307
